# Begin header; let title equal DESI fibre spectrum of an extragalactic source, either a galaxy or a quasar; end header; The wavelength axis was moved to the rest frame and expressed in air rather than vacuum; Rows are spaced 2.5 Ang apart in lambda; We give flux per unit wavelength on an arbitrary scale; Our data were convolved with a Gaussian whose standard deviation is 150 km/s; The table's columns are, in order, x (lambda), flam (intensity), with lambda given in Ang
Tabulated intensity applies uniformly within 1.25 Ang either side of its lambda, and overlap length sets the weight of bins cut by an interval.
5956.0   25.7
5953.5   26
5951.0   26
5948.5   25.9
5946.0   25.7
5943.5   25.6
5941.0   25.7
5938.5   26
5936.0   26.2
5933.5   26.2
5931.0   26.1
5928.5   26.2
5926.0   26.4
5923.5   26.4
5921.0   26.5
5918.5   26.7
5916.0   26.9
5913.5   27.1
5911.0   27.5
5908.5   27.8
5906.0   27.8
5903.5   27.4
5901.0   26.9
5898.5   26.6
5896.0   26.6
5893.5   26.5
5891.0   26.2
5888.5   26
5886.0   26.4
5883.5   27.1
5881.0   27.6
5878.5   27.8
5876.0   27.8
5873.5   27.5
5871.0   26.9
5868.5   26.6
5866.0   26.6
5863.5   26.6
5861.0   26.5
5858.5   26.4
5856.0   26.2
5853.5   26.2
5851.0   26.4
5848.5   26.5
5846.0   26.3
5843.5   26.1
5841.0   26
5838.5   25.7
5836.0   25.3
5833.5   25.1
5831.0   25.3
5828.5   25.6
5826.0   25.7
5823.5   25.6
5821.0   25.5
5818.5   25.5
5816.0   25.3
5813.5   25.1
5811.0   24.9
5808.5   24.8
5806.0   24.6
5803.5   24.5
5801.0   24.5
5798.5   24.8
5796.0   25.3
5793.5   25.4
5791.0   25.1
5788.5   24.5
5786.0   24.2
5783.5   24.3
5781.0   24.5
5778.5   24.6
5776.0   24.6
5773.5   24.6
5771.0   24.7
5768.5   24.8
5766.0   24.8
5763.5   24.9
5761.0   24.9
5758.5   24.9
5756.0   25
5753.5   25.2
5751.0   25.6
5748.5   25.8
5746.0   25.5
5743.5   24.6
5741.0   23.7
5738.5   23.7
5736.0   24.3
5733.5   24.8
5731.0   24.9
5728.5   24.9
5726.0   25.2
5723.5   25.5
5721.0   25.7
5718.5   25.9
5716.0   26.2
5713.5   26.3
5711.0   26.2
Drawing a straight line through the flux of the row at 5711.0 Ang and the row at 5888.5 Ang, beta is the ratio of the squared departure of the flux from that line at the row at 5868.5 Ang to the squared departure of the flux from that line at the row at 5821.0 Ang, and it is 1.0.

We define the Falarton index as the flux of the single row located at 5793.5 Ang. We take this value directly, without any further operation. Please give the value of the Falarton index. 25.4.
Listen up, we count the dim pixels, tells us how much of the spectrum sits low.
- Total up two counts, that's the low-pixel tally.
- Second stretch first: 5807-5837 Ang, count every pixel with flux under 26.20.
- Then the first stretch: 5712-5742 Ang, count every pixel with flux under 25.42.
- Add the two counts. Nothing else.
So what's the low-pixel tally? 19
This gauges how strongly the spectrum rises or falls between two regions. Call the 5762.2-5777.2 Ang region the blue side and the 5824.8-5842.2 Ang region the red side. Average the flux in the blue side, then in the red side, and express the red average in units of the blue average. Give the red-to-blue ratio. 1.03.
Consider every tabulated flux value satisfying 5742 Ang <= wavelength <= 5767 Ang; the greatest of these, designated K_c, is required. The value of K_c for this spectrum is 25.8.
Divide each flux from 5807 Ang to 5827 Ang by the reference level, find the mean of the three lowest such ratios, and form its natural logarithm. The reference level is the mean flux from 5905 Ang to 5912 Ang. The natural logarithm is -0.11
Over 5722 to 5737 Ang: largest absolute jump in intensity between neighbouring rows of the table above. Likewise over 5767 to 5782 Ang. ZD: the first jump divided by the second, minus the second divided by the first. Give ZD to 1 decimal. 4.8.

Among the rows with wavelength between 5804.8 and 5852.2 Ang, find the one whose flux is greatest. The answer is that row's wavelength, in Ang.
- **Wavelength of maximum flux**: 5848.5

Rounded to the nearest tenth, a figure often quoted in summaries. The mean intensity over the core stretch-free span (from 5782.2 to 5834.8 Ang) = 25.0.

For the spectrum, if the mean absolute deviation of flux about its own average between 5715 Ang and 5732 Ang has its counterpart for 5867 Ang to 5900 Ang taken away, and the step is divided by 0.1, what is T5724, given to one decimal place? -1.1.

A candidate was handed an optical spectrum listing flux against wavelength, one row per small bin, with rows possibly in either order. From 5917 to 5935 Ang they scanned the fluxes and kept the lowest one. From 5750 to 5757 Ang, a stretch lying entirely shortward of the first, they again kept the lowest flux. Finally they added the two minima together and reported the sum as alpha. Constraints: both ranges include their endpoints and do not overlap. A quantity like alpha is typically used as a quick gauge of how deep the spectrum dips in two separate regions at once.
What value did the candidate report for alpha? 51.1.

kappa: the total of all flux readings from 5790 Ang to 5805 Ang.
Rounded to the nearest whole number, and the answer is 150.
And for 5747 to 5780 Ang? 324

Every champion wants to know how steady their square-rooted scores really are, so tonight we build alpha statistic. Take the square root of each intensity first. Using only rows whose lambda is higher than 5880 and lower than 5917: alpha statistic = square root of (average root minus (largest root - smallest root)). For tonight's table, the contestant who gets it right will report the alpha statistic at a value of 2.24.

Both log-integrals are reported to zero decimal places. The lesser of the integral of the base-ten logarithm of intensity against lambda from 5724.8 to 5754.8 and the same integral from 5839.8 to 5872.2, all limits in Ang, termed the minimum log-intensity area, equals 42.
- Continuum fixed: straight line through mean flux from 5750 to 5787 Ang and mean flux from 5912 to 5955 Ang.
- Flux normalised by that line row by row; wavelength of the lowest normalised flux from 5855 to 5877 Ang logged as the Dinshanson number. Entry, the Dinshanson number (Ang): 5856.0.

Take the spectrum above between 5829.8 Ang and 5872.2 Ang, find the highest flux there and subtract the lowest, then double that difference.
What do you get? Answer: 3.6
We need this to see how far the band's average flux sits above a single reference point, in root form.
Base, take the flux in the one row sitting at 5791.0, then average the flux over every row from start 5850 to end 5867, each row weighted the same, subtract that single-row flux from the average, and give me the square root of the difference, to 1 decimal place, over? 1.1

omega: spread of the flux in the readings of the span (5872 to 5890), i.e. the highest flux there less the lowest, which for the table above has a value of 1.80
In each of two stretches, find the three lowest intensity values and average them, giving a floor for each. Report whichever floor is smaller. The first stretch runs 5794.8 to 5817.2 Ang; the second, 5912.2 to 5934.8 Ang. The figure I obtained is 24.5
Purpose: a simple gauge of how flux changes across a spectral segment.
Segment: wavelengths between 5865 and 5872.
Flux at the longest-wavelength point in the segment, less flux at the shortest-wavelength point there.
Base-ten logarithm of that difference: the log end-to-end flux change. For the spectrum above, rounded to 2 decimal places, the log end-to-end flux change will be -0.52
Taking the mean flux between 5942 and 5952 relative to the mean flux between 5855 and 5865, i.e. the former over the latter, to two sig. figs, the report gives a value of 0.98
